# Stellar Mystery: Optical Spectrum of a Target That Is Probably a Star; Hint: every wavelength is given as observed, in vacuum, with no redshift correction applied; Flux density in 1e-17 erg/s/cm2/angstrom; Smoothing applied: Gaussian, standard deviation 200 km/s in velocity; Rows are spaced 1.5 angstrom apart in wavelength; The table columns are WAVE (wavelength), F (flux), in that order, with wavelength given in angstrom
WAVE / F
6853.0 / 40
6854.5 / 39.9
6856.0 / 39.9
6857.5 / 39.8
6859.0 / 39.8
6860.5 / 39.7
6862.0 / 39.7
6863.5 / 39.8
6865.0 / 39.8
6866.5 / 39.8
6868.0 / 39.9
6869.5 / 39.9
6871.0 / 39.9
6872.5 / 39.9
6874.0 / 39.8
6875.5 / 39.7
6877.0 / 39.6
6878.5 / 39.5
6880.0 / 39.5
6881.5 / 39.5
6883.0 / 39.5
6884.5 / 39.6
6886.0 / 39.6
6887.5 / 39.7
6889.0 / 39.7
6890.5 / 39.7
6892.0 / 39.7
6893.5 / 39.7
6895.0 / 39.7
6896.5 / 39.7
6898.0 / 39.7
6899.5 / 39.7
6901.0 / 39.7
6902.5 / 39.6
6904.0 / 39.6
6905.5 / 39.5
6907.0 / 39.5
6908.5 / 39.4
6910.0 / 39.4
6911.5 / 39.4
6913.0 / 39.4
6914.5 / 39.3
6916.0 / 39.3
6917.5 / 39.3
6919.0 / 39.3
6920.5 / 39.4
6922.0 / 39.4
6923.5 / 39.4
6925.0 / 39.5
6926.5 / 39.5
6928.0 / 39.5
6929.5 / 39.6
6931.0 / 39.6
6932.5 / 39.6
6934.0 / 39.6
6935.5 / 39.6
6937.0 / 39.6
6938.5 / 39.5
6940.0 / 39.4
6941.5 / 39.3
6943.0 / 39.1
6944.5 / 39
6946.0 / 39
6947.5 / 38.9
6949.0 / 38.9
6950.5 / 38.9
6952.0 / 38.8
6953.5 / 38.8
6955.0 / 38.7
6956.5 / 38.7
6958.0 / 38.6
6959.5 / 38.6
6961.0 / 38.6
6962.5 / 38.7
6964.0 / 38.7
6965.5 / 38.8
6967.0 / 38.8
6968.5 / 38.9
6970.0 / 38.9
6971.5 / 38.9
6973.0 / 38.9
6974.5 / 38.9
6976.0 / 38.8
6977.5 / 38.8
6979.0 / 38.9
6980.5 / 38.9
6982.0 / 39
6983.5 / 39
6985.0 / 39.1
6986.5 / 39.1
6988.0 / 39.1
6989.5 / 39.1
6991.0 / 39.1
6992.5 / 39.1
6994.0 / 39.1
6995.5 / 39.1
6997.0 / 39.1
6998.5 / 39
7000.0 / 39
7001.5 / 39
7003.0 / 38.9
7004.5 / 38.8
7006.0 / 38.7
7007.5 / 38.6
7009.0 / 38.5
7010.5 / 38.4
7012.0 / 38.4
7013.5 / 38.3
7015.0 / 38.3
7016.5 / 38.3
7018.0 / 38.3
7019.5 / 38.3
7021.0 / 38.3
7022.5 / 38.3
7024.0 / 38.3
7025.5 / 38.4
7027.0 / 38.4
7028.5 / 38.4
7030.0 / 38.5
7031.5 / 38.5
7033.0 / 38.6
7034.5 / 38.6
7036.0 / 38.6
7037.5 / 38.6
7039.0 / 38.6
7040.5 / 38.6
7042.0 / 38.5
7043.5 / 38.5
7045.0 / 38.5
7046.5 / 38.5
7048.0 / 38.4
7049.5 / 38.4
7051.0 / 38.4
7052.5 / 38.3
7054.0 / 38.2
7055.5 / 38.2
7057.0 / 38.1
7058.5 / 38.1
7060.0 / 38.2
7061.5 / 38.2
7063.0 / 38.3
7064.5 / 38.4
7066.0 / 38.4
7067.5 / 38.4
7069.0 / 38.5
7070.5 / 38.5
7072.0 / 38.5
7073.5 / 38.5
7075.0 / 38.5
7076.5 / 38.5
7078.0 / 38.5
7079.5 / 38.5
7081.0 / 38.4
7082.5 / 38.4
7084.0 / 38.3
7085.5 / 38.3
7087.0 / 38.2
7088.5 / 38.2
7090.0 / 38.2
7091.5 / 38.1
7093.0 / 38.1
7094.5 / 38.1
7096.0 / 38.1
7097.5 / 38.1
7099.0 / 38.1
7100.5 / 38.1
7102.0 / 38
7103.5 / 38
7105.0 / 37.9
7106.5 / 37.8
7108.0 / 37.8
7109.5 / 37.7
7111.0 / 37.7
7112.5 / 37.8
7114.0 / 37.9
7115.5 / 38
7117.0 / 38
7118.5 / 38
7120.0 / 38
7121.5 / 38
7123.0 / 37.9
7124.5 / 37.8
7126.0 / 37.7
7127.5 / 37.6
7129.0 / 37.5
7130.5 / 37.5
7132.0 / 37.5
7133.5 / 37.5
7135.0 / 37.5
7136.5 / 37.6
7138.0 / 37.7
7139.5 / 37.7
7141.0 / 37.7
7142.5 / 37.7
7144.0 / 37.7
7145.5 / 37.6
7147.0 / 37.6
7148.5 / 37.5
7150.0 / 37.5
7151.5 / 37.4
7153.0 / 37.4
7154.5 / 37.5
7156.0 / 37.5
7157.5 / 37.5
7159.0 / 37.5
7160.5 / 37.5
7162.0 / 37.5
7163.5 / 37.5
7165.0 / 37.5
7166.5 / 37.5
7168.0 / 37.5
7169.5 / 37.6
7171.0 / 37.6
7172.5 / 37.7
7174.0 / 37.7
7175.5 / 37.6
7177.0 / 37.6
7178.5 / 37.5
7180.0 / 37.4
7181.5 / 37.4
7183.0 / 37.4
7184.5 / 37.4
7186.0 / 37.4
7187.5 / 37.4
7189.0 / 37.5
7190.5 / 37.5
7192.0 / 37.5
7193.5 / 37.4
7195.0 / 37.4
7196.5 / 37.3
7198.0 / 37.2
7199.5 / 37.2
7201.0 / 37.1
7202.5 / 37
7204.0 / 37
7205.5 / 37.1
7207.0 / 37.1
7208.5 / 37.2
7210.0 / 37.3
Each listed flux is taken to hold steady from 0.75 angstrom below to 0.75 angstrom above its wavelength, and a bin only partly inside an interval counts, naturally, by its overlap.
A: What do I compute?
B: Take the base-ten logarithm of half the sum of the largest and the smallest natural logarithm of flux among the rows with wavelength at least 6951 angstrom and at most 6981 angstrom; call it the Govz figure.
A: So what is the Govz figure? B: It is 0.563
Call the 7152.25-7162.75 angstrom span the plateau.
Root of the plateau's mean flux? 6.12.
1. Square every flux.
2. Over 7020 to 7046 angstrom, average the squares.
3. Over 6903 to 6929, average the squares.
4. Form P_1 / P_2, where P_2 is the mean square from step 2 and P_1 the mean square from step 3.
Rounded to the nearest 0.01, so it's 1.05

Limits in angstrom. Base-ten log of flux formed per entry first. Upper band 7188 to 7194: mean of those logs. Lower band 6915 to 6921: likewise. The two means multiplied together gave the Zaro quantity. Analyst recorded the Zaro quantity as 2.51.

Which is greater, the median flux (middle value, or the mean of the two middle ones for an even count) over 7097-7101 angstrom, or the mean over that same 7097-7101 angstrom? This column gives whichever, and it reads 38.1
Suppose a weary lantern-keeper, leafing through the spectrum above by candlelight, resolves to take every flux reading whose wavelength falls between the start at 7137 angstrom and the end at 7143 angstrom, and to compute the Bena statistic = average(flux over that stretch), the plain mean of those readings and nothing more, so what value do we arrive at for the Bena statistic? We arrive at 37.7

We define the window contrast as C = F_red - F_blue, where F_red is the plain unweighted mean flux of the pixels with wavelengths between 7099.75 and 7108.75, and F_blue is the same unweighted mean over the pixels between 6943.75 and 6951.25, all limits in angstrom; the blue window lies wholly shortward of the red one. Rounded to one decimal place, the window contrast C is -1.0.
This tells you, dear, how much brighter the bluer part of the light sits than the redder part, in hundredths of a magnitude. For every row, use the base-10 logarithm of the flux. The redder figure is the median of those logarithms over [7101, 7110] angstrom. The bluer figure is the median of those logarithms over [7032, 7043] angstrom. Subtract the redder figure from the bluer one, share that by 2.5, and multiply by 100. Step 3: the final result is 0.34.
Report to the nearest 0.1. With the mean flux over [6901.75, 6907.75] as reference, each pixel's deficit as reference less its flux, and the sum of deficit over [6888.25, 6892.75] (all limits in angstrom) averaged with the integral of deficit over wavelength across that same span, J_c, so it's -0.6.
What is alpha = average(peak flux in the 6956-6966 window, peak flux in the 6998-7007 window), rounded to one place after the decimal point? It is 38.9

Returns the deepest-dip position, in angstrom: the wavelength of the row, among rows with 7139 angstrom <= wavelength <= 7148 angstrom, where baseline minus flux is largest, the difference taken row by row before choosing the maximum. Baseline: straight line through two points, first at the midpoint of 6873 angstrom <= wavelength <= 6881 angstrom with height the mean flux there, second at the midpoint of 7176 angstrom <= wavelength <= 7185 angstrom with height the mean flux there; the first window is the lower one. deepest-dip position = 7145.5 angstrom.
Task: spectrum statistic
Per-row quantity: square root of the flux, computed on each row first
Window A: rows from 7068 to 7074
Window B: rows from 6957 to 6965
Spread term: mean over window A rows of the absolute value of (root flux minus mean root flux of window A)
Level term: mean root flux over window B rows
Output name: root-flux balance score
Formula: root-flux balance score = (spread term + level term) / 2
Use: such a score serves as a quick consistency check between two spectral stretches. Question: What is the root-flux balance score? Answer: 3.11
